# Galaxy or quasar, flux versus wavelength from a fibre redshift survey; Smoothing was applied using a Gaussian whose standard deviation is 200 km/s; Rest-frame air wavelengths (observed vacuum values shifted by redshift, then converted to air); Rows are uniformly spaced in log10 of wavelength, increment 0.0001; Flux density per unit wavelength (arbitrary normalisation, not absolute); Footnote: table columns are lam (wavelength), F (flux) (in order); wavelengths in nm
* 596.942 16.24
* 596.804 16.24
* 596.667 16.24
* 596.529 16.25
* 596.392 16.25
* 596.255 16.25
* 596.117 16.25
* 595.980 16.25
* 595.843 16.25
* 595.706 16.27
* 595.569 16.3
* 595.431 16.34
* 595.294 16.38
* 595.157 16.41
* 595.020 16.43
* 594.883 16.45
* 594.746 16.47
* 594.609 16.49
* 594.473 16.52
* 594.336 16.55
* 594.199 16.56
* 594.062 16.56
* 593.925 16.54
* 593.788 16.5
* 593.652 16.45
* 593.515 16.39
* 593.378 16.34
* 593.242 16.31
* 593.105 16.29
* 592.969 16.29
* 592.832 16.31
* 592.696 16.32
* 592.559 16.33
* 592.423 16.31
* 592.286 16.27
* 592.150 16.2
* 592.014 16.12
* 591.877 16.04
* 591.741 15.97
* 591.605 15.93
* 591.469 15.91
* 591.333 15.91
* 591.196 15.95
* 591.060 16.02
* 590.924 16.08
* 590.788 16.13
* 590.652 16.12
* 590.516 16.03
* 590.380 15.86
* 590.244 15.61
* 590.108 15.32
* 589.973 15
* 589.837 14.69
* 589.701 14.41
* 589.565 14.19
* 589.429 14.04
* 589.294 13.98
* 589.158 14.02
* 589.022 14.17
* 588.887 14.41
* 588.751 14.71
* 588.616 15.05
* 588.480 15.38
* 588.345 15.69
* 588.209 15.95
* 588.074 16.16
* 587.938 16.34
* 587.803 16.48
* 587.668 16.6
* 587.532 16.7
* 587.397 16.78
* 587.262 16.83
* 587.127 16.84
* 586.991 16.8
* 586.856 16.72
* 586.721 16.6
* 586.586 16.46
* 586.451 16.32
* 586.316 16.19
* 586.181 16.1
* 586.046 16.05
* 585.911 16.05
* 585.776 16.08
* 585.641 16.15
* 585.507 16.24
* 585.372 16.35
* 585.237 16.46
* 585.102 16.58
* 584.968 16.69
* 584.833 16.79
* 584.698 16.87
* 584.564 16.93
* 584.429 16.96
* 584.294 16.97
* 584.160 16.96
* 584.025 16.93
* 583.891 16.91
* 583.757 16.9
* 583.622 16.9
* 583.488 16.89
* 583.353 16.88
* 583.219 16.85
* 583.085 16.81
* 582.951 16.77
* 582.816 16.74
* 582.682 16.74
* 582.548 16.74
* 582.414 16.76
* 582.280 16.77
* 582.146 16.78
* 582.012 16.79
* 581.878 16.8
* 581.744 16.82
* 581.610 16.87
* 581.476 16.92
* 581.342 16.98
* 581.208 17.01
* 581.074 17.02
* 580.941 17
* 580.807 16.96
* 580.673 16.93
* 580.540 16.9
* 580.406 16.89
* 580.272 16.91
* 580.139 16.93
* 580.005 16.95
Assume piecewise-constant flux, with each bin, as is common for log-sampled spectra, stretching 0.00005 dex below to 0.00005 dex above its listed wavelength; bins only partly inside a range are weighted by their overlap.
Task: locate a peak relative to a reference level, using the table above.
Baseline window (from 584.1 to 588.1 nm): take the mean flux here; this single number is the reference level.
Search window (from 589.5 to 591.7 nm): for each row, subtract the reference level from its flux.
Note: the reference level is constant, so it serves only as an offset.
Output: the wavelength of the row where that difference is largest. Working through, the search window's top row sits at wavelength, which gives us 590.788 nm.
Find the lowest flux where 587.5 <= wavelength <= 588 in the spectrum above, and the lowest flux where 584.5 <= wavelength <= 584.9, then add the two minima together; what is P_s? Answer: 33.1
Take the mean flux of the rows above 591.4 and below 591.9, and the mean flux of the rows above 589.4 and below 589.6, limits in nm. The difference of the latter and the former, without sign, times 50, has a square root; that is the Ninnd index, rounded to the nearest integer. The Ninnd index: 10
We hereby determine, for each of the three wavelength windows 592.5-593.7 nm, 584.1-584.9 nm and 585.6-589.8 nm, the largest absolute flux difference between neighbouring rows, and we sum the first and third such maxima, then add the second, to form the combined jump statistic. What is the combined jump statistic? 0.480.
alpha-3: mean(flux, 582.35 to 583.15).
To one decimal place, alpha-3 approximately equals 16.8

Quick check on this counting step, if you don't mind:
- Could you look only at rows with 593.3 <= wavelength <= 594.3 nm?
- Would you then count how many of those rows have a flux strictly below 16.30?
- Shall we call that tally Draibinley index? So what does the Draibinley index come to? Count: 0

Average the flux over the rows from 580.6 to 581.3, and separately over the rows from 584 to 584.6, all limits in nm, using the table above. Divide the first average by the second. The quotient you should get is 1.00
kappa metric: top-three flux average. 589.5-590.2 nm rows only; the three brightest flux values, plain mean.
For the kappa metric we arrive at 15.0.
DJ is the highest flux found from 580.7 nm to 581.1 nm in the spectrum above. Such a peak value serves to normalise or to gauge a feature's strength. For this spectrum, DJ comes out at 17.02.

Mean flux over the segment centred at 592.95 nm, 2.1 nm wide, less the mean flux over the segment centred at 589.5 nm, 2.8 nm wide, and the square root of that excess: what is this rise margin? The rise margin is 1.1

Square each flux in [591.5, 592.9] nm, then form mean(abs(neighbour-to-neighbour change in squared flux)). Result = 1.5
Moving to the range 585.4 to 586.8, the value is 2.7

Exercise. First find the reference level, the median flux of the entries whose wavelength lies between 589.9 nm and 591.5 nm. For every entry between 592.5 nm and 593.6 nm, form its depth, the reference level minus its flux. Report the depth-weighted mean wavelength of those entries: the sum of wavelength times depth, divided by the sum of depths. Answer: 593.05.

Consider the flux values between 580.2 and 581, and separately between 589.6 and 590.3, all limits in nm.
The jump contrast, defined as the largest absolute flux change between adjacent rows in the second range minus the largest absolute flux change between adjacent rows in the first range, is 0.28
